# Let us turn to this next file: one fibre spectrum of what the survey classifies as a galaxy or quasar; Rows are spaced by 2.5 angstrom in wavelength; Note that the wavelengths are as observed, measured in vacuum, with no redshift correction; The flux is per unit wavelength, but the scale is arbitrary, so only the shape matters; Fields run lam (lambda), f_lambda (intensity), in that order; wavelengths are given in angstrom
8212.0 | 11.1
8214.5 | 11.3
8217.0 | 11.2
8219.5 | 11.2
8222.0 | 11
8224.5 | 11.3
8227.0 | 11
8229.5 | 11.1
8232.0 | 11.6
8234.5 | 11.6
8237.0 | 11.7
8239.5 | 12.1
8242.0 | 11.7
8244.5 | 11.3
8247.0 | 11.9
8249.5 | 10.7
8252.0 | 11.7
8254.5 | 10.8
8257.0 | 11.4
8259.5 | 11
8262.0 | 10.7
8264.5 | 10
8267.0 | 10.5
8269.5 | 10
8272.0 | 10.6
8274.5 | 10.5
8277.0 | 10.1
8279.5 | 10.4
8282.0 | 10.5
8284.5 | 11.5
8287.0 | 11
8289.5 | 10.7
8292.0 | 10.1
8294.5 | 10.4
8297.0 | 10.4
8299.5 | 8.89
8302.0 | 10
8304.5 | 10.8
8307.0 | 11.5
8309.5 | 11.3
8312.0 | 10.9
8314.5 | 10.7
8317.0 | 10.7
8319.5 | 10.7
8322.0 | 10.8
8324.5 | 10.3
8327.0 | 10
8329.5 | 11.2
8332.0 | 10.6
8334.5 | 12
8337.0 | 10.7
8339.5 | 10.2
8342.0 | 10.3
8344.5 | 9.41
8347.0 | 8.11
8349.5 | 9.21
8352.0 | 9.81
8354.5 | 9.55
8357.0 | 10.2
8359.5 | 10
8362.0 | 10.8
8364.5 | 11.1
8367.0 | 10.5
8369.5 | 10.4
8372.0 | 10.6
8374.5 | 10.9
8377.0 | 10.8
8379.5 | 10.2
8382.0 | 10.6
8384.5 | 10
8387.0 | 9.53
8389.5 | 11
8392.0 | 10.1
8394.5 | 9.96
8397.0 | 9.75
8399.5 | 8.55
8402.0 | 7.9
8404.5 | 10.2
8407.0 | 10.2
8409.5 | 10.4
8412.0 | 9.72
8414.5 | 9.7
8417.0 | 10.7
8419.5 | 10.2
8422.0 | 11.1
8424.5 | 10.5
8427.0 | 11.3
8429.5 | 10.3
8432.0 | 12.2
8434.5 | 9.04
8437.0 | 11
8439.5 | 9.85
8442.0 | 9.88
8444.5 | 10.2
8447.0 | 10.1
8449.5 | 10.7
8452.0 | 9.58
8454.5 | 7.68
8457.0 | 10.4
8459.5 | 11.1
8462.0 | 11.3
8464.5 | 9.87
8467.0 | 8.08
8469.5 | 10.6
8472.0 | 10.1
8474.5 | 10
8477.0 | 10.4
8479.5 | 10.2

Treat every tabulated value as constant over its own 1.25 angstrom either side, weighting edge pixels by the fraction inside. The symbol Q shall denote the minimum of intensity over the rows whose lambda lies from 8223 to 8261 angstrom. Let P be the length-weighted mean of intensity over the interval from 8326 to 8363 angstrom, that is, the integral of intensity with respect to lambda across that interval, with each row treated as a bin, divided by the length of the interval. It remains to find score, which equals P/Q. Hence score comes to 0.95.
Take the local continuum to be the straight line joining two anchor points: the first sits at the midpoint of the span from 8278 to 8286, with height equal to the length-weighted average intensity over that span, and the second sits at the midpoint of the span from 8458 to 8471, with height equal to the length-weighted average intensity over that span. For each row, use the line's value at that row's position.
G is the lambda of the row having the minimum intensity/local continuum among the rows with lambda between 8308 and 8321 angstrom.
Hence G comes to 8314.5 angstrom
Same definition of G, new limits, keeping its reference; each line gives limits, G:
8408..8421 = 8414.5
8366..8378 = 8369.5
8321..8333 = 8327.0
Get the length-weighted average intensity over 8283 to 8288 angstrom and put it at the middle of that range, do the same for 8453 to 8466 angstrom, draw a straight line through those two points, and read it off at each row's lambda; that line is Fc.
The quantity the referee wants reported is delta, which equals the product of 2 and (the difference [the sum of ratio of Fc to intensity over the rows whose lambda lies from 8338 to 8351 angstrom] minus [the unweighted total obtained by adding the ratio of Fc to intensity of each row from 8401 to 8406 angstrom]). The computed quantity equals 7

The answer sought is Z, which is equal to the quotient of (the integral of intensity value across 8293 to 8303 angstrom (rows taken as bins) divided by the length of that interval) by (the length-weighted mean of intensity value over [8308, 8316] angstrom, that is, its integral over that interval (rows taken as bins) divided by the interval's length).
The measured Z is 0.90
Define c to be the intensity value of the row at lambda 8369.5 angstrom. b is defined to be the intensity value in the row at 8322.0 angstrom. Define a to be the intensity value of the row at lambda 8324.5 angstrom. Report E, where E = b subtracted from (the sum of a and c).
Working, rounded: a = 10.3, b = 10.8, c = 10.4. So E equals 9.9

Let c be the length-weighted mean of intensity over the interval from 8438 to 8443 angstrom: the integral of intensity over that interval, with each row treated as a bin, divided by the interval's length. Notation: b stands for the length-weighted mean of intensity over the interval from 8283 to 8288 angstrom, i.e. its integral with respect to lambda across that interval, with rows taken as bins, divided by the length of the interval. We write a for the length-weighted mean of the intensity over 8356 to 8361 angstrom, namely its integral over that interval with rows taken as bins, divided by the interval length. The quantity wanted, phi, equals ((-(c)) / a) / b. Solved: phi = -0.087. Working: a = 10.1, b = 11.2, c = 9.9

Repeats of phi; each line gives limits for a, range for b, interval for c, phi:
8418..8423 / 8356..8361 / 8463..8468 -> -0.085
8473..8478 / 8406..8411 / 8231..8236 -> -0.111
